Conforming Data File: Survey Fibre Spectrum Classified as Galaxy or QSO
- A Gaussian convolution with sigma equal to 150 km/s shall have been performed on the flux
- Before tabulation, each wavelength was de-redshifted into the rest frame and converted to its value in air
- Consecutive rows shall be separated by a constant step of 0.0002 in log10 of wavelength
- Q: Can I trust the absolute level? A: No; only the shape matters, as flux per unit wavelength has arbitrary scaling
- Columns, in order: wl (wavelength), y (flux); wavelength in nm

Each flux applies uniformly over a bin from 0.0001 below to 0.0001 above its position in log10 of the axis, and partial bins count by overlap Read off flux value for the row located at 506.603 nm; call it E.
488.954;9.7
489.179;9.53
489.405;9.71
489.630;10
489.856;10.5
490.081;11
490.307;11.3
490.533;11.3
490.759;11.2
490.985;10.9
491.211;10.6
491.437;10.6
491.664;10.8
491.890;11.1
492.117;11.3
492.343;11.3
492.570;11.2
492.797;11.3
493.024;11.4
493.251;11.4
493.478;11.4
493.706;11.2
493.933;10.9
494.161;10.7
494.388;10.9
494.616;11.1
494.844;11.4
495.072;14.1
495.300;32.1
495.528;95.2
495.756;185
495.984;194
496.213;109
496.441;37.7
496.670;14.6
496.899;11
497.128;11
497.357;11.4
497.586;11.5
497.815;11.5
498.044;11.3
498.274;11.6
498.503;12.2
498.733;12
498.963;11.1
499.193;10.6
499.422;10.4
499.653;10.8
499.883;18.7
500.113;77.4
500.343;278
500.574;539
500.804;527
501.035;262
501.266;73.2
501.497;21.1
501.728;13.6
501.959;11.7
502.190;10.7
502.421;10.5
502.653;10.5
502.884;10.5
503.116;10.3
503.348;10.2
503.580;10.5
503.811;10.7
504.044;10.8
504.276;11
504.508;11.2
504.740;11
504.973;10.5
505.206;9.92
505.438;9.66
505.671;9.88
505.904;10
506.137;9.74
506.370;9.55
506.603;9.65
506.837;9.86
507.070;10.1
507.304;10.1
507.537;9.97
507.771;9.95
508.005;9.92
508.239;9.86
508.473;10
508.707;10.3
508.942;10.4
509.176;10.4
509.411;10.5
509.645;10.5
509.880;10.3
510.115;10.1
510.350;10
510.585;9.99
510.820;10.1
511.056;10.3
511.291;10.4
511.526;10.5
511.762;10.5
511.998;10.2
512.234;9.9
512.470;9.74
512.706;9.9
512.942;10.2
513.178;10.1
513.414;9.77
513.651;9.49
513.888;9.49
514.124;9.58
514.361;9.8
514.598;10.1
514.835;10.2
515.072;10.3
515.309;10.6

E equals 9.65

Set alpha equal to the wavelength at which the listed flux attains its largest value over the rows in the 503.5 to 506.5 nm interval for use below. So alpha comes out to 504.508 nm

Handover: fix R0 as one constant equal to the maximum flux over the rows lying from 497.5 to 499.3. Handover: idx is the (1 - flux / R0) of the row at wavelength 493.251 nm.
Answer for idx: 0.066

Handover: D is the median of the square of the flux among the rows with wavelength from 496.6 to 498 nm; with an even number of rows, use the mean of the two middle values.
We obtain 131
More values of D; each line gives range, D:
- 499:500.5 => 233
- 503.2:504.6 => 116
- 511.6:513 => 101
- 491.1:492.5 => 120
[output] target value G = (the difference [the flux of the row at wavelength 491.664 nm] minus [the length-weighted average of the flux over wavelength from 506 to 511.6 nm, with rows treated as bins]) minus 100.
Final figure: -99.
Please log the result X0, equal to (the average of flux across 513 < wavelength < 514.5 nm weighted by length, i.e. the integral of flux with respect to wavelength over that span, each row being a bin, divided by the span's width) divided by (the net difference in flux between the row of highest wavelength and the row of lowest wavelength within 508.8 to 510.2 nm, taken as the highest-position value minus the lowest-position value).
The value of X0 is -32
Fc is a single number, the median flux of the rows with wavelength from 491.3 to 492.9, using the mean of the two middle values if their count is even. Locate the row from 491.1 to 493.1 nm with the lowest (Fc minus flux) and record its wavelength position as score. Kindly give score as 493.024 nm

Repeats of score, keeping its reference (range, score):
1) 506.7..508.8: 508.707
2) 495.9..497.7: 495.984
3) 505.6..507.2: 507.070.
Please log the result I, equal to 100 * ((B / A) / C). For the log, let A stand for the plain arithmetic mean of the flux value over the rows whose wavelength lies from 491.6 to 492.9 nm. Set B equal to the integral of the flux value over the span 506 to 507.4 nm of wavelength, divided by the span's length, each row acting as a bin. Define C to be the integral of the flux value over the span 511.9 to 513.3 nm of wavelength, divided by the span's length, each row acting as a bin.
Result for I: 8.8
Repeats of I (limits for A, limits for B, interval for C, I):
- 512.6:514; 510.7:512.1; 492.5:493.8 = 9.3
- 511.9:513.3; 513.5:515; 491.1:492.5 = 8.9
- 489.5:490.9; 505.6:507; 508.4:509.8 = 8.7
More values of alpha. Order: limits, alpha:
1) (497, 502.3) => 500.574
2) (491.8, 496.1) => 495.984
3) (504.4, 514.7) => 504.508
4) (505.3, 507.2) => 507.070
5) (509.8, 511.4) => 511.291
